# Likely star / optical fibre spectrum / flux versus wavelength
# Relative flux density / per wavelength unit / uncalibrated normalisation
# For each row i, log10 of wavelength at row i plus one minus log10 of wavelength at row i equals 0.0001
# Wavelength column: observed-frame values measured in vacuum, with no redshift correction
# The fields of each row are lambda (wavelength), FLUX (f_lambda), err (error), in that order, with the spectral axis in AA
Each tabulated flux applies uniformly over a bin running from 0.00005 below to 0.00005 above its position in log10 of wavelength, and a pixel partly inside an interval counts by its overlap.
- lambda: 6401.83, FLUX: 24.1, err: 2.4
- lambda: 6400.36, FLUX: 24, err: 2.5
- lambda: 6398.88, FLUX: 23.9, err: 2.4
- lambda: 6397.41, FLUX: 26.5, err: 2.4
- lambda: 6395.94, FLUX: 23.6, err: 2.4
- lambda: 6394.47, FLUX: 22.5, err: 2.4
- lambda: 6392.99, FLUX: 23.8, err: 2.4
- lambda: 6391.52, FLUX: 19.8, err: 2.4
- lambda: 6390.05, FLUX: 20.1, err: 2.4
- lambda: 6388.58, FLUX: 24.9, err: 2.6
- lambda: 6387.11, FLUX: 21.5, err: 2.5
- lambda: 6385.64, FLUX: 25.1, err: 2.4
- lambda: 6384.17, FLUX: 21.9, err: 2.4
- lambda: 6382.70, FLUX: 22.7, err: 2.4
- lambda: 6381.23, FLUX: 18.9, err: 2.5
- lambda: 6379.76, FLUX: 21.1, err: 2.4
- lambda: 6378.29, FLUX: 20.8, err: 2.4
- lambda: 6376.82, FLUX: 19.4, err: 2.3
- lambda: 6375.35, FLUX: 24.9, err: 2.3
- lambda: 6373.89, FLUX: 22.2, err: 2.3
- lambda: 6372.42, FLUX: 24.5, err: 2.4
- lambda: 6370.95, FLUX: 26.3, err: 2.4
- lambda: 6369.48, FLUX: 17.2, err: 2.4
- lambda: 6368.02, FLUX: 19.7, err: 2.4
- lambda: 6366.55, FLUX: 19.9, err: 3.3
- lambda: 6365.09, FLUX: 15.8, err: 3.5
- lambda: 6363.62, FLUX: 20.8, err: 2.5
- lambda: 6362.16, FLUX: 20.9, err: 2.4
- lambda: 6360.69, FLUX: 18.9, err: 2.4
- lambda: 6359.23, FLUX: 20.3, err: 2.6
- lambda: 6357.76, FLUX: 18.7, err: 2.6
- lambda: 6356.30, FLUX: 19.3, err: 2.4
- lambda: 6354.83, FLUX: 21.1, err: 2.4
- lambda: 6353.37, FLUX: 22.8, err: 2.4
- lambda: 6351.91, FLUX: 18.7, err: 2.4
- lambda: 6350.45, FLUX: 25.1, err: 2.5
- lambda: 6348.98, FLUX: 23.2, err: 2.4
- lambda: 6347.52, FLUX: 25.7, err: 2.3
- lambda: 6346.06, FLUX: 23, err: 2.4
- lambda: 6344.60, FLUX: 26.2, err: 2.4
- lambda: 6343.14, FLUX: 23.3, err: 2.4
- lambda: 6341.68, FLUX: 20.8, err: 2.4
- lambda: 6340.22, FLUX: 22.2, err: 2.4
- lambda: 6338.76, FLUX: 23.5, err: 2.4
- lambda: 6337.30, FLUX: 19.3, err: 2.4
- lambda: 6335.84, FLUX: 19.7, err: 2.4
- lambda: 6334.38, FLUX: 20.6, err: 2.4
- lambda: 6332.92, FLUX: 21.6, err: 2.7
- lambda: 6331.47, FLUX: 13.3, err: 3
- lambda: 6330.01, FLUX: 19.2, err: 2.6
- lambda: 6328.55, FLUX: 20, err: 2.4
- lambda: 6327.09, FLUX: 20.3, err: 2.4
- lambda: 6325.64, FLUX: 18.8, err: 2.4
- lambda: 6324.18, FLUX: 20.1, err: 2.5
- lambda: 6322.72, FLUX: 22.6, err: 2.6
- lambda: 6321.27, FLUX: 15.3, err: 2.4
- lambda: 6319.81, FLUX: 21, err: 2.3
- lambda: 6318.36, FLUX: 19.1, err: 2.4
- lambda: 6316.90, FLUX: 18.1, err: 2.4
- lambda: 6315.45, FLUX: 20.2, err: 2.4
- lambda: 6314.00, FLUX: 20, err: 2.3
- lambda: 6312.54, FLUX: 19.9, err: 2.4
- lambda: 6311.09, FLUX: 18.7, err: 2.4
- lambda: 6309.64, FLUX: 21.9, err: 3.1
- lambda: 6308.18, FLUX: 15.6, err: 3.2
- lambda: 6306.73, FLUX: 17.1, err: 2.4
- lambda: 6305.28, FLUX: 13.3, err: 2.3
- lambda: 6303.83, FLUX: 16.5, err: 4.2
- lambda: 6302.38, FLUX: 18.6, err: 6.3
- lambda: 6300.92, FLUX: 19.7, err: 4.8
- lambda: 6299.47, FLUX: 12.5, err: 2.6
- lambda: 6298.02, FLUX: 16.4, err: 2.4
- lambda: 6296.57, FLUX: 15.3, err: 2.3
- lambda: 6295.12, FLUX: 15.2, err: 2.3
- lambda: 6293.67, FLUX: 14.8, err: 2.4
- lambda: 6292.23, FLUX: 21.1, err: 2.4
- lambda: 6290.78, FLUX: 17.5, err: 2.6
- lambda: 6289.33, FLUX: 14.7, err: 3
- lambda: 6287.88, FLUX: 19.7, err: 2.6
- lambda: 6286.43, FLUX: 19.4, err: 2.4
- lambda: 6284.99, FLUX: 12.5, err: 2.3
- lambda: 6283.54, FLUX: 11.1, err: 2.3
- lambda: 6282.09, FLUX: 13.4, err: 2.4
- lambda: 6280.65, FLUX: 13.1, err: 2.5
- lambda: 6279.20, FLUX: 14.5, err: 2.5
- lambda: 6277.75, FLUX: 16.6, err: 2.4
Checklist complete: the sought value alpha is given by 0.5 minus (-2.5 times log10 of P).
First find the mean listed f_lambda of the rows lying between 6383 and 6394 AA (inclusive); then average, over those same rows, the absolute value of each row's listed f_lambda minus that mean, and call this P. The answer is 1.17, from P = 1.8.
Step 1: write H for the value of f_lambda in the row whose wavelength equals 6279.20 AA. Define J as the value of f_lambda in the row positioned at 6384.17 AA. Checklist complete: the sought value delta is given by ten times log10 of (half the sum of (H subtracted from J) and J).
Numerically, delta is 11.7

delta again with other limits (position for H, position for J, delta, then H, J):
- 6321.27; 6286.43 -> 10.7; 15.3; 19.4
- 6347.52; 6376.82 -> 8.2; 25.7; 19.4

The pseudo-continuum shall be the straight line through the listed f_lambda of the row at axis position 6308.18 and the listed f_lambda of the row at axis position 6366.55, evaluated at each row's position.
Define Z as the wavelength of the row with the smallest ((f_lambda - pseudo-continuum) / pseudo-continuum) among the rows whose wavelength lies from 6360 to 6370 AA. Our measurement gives 6365.09 AA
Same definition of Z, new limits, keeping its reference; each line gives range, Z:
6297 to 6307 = 6299.47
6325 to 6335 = 6331.47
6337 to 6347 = 6337.30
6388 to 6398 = 6391.52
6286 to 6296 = 6293.67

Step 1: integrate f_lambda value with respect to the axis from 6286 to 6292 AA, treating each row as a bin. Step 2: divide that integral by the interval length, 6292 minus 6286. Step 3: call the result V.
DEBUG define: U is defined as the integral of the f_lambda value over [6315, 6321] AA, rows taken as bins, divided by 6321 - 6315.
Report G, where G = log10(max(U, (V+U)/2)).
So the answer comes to 1.28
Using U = 19.2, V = 18.0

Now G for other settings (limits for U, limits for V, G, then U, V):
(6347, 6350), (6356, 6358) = 1.39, 24.4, 19.0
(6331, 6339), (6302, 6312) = 1.29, 19.6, 17.4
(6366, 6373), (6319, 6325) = 1.33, 21.5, 19.7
